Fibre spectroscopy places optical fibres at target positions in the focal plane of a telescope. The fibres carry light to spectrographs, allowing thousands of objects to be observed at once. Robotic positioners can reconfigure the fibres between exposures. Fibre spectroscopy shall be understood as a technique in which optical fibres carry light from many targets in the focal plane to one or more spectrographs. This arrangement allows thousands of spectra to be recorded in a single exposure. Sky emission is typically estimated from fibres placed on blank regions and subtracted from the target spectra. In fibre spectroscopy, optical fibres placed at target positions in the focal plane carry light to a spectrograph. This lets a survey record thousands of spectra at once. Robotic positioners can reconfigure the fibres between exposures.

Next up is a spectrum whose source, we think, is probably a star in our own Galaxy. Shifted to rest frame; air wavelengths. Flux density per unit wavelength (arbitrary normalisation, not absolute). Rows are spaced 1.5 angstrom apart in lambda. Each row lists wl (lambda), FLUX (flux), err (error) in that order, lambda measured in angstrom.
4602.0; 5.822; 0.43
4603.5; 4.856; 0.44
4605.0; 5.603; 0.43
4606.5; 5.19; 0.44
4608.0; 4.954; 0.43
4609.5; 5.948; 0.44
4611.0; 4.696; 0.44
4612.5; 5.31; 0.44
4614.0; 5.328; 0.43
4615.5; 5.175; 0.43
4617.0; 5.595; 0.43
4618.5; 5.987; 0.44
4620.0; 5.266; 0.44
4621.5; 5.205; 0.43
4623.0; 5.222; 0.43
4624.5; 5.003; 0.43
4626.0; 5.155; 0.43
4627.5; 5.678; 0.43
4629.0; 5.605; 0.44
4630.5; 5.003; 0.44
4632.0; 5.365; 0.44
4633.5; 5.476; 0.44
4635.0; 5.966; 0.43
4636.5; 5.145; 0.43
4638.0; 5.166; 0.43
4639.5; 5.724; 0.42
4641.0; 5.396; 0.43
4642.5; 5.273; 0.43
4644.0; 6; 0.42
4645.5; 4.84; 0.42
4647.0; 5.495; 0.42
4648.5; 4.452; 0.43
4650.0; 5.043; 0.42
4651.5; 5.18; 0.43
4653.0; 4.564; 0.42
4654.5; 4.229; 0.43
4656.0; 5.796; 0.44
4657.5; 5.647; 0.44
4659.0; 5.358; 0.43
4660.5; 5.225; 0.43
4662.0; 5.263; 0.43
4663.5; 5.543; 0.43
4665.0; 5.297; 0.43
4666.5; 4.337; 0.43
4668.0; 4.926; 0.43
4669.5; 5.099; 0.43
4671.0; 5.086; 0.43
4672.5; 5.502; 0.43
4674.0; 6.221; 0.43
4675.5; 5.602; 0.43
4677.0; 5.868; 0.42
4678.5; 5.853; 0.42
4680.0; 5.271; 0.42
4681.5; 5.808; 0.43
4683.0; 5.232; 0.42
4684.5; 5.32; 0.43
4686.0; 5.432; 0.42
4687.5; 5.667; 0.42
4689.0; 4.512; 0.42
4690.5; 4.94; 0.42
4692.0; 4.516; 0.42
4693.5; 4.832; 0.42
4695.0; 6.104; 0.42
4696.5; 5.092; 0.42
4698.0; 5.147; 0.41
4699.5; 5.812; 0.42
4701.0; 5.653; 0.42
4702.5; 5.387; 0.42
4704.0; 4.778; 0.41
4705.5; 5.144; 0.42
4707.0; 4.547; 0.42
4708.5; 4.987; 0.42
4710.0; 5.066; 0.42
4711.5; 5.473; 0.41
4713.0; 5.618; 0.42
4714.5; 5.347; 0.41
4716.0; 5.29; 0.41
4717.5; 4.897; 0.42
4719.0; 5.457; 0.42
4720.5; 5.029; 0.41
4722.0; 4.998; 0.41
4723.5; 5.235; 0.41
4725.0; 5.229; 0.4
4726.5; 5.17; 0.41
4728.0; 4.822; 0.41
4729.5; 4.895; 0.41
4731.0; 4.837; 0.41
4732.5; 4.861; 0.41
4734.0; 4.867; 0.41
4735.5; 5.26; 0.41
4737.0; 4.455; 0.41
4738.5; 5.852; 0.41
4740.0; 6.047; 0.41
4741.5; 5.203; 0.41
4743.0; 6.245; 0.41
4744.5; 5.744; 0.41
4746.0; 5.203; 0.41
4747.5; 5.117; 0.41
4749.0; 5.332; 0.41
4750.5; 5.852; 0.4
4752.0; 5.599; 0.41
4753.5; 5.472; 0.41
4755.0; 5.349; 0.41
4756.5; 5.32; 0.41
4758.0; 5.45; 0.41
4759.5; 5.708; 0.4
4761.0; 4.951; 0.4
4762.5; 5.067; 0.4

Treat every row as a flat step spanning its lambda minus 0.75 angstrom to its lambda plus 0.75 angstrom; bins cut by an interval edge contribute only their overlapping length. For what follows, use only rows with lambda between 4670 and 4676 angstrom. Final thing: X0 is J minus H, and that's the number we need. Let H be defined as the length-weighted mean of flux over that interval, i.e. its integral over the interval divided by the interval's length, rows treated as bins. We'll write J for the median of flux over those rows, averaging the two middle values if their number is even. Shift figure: -0.03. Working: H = 5.6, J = 5.55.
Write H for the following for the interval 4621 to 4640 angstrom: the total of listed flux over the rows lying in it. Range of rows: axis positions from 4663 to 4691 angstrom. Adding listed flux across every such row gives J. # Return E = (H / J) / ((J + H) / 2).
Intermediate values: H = 70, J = 102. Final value 0.008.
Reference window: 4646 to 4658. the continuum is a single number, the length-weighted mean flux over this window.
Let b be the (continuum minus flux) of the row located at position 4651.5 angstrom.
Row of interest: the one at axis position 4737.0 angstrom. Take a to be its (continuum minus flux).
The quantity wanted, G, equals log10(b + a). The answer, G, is -0.36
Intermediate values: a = 0.6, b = -0.15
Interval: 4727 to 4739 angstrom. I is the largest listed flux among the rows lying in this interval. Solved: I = 5.852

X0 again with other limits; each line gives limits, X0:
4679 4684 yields -0.18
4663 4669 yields 0.10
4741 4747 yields -0.12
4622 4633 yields -0.07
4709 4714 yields 0.11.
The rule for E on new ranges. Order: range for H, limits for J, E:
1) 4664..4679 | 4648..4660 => 0.028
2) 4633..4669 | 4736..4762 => 0.012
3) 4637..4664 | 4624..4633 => 0.047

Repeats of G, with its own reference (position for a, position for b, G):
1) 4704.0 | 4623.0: -1.17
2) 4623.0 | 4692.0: -0.48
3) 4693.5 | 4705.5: -1.04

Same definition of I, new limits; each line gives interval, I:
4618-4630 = 5.987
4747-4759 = 5.852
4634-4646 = 6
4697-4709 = 5.812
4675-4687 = 5.868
